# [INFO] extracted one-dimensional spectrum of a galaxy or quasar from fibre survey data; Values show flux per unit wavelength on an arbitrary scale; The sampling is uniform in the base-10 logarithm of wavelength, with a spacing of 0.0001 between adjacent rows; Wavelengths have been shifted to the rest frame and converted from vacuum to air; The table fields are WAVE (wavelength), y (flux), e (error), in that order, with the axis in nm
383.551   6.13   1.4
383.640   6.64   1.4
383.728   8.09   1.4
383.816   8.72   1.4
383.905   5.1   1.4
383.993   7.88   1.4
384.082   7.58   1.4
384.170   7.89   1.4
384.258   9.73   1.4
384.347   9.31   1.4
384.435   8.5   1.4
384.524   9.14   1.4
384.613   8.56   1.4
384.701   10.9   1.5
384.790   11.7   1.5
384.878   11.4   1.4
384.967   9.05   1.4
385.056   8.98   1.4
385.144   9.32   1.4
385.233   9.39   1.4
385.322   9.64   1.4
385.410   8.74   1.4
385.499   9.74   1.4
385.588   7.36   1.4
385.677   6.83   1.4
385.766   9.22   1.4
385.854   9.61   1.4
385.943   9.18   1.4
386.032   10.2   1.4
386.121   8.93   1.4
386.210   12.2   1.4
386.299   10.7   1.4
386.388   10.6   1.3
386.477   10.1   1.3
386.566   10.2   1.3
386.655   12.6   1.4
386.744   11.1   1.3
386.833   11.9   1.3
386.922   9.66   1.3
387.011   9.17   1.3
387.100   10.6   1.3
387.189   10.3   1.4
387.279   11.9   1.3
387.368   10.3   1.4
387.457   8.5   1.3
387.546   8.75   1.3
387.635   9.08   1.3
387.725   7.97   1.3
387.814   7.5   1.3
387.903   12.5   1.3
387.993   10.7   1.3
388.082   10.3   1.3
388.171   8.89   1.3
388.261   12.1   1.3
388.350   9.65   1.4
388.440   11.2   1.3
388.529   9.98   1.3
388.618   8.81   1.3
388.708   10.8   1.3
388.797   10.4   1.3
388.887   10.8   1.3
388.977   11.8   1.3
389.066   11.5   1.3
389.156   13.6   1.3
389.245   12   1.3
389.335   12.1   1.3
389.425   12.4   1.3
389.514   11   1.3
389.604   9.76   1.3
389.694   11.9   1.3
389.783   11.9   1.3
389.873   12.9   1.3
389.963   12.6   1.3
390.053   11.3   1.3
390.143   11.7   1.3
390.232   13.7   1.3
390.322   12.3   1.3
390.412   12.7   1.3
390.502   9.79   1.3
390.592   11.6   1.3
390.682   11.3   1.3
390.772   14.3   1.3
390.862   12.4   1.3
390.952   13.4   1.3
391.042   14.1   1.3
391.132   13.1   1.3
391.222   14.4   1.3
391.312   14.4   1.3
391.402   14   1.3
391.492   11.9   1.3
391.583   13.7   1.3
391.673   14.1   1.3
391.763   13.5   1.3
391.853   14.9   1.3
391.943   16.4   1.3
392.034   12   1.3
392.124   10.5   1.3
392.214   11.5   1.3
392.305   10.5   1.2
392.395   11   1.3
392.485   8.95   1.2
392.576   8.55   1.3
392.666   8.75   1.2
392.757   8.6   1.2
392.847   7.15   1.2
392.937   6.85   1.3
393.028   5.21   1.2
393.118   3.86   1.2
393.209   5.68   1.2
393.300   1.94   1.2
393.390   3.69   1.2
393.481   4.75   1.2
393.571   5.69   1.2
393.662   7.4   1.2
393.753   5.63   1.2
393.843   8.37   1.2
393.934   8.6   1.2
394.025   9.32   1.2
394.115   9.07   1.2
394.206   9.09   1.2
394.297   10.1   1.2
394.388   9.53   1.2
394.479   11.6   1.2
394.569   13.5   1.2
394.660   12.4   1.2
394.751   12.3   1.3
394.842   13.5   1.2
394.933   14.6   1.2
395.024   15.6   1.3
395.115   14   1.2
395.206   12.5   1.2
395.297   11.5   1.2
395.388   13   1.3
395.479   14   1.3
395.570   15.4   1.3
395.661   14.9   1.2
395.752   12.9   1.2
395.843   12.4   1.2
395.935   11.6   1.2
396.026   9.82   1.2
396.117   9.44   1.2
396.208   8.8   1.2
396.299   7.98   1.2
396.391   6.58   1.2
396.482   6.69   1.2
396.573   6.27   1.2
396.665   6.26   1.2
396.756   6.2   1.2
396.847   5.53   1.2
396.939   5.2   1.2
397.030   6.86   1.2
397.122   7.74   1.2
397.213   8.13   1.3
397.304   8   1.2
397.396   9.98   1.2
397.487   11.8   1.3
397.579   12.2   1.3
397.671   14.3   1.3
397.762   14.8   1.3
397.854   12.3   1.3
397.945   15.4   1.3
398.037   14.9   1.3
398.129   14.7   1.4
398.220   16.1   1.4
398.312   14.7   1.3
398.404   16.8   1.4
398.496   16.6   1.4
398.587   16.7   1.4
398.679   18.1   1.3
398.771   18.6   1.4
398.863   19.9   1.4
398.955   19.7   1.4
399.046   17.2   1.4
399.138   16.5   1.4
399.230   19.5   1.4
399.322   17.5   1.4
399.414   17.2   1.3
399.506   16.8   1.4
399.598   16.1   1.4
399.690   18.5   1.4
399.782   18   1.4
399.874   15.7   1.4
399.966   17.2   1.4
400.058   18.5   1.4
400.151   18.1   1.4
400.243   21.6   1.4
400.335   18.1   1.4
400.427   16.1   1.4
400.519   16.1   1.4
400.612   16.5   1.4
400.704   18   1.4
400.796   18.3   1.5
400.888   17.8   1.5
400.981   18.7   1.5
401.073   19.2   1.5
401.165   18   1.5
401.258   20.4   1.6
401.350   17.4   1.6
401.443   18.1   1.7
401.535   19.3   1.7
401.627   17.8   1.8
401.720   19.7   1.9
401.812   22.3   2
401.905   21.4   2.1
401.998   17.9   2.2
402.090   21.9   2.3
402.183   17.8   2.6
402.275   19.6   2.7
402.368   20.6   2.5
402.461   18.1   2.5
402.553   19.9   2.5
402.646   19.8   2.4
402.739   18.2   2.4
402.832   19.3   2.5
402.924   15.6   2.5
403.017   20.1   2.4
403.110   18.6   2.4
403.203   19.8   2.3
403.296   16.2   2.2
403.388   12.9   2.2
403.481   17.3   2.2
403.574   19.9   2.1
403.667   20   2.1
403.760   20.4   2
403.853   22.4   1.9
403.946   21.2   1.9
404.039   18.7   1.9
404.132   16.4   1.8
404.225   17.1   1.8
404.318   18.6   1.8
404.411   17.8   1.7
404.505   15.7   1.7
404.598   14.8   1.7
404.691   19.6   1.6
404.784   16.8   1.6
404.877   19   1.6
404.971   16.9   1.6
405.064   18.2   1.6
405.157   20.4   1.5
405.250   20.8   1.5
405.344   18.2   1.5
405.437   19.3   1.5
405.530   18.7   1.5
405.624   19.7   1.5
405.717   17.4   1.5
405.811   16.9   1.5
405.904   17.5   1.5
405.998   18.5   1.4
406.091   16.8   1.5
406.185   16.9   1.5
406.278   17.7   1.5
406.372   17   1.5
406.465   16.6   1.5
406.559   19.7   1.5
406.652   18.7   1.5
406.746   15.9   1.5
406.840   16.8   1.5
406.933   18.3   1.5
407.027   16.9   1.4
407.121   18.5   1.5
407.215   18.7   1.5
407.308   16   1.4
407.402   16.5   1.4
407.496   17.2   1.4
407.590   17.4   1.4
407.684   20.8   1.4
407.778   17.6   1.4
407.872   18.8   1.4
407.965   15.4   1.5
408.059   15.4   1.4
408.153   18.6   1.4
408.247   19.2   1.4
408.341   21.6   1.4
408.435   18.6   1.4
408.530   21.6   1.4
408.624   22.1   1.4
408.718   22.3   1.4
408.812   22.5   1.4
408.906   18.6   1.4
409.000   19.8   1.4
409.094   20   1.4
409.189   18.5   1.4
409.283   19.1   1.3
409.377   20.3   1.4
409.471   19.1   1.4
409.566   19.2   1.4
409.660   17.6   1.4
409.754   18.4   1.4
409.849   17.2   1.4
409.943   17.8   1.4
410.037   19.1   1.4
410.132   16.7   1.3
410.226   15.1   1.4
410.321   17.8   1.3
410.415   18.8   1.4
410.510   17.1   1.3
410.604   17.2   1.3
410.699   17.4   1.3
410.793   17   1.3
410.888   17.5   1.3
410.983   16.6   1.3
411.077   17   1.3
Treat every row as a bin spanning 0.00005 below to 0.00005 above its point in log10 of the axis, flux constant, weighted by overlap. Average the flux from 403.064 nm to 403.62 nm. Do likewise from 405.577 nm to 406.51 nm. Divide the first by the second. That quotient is 1.00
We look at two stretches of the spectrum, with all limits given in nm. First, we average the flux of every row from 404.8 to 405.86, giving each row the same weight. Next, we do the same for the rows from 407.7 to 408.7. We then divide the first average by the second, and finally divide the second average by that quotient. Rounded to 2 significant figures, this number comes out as 19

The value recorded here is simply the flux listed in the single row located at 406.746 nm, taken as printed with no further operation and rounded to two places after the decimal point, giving 15.90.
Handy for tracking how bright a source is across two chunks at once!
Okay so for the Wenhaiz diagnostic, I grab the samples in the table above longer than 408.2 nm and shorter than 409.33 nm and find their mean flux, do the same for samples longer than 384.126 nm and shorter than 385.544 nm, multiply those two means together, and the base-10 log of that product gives 2.29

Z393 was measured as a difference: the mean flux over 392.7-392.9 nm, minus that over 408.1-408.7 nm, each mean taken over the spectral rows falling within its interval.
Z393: -12.4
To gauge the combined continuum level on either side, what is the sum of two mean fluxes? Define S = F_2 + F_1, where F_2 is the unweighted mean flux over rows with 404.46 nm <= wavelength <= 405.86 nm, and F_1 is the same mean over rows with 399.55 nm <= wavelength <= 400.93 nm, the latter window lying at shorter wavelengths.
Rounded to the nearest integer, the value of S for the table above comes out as 36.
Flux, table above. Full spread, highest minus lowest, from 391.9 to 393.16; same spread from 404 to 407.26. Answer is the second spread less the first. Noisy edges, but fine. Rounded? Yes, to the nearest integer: -7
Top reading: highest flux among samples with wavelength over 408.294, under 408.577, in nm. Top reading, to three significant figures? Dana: 21.6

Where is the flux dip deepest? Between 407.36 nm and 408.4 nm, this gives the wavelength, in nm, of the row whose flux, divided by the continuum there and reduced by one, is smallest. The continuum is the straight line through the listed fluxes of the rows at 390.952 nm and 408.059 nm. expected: 408.059 nm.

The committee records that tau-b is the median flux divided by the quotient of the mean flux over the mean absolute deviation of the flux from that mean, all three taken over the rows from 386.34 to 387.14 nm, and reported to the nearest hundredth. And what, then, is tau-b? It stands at 0.80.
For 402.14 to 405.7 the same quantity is 1.52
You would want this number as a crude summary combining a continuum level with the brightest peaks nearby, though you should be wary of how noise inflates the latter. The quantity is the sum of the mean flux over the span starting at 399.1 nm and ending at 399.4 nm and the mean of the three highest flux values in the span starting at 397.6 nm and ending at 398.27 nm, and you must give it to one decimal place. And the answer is 33.3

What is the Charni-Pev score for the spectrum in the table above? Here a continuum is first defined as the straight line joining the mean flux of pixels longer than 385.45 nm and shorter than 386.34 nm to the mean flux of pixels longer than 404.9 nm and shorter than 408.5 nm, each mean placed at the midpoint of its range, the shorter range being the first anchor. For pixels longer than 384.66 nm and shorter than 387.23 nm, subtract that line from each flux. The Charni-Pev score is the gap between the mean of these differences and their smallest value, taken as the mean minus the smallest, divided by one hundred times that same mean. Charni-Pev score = 0.05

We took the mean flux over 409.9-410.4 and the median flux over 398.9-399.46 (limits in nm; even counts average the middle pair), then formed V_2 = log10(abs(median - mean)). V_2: -1.3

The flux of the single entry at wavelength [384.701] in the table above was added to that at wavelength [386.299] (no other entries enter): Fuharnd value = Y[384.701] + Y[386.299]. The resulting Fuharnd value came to 22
